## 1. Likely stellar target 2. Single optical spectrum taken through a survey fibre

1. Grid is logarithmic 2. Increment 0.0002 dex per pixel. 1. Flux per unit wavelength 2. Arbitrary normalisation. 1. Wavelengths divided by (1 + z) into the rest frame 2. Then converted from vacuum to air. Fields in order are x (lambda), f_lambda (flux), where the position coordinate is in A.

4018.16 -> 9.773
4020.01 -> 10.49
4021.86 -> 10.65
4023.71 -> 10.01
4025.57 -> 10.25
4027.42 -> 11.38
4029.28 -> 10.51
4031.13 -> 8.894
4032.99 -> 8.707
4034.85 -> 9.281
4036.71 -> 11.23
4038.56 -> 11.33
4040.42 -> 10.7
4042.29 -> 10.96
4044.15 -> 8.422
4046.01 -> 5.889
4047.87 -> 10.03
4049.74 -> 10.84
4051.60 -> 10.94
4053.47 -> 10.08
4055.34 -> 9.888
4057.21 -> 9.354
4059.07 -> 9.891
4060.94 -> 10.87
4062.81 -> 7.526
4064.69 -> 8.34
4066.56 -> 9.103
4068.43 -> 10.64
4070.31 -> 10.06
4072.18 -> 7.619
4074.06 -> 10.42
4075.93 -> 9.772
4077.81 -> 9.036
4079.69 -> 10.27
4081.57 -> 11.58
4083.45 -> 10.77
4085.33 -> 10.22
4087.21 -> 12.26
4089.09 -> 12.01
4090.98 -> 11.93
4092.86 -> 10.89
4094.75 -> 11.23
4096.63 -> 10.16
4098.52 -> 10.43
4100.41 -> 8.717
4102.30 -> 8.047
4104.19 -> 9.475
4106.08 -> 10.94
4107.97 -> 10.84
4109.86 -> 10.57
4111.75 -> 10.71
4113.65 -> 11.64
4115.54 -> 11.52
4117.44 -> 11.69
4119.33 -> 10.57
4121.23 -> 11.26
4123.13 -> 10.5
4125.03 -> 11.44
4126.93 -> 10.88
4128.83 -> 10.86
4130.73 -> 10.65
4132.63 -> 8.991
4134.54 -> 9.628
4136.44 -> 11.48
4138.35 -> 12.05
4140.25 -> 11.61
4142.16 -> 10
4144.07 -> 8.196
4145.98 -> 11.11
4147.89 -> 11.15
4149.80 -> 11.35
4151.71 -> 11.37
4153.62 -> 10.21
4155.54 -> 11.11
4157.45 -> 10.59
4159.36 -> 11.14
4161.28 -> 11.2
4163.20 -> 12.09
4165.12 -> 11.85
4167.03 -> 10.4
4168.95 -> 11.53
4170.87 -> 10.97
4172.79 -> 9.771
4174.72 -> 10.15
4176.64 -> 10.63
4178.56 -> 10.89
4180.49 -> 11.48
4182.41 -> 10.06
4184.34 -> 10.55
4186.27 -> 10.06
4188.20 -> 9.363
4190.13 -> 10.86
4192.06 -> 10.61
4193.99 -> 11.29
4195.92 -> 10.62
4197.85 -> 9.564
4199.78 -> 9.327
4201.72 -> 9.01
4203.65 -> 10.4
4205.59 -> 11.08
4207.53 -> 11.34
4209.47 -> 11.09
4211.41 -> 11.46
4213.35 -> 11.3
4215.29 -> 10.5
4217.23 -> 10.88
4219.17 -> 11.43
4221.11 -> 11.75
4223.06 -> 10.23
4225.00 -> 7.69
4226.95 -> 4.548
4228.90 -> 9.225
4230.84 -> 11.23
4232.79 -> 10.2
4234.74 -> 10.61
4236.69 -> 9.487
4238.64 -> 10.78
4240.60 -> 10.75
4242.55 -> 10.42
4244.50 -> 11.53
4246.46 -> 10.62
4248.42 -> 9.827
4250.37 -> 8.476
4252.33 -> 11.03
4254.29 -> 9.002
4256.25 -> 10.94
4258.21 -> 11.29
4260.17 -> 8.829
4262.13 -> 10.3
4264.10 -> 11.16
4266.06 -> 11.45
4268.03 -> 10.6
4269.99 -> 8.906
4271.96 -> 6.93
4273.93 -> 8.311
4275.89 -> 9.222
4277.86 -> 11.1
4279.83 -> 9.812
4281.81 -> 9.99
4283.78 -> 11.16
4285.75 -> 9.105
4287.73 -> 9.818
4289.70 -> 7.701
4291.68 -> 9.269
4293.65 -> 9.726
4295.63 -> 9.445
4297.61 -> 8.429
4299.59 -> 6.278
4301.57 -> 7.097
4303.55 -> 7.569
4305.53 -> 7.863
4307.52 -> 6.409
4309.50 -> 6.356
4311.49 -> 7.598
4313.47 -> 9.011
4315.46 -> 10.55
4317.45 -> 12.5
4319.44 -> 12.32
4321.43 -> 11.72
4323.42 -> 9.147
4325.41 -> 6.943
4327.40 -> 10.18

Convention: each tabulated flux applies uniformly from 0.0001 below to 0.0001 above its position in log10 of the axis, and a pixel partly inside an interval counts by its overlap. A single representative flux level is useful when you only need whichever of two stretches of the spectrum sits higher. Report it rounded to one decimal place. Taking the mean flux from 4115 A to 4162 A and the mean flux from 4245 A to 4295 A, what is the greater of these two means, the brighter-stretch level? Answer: 10.8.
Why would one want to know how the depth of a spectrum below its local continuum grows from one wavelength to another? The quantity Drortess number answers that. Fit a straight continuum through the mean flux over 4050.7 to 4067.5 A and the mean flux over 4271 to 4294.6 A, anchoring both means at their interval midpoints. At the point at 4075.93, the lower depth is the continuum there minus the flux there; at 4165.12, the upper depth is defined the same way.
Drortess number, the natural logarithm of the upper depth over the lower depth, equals 2.3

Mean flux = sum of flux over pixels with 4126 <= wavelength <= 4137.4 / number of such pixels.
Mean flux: 10.4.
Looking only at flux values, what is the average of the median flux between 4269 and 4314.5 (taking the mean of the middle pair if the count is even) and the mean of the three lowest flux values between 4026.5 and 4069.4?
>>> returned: 8.1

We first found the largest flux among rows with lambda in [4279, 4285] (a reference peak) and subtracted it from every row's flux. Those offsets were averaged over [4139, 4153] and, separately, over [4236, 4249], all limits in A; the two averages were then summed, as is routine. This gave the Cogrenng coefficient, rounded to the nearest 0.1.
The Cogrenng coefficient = -1.1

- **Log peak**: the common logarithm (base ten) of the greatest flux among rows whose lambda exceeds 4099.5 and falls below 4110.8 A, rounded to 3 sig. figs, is 1.04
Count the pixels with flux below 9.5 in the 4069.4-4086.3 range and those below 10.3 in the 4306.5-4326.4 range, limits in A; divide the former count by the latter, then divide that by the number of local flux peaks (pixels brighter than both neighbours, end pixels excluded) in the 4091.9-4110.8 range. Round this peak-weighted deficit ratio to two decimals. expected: 0.11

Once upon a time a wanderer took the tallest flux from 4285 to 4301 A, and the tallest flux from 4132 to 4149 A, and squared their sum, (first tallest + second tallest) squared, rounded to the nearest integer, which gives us 478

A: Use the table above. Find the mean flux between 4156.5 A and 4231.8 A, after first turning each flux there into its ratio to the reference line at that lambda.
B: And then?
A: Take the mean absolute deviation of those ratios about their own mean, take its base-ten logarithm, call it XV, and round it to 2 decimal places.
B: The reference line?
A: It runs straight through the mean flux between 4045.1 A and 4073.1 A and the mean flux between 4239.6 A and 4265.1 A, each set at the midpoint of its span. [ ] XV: -1.06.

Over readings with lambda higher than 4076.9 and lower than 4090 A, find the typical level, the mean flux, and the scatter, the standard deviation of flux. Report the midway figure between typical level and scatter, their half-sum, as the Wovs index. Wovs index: 6.0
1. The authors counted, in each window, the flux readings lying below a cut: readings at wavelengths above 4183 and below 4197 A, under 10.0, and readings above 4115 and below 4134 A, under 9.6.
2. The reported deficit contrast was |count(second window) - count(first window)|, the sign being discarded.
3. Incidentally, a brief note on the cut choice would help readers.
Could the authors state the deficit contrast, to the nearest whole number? 0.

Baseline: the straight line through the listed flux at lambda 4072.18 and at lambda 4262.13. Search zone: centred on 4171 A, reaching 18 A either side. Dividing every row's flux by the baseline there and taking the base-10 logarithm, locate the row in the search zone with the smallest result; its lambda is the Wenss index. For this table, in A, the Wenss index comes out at 4188.20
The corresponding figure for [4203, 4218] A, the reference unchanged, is 4215.29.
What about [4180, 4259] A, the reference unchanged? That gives 4226.95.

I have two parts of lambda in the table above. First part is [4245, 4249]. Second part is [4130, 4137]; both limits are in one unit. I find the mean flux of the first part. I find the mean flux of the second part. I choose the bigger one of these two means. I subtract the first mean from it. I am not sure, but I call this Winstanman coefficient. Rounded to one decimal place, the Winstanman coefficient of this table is 0.0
